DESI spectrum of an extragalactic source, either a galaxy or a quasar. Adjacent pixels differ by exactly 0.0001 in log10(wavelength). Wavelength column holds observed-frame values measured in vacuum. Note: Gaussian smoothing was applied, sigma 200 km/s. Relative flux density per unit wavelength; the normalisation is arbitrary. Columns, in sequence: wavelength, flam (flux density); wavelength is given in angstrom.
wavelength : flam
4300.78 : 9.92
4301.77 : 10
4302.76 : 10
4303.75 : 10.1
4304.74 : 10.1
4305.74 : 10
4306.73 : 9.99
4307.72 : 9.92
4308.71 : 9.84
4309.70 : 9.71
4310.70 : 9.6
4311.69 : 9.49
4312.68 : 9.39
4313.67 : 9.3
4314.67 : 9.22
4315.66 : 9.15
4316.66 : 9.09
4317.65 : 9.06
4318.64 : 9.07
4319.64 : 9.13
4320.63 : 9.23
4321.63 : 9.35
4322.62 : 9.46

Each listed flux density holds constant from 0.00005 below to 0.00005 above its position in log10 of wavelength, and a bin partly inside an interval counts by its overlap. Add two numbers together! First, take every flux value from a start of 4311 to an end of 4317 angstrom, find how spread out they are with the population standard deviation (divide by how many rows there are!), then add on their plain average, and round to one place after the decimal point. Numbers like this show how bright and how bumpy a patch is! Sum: 9.4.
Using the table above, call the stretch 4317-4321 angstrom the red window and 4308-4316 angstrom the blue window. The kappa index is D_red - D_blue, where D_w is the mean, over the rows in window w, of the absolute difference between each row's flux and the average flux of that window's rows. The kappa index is -0.14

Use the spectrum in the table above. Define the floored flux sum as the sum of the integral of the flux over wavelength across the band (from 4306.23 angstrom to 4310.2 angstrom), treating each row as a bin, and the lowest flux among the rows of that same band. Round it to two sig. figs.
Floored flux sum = 49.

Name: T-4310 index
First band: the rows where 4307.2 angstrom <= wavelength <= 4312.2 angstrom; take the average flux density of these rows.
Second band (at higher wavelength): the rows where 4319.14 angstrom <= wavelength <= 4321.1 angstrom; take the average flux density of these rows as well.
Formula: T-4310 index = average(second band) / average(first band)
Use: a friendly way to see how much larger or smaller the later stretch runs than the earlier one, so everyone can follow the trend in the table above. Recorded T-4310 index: 0.945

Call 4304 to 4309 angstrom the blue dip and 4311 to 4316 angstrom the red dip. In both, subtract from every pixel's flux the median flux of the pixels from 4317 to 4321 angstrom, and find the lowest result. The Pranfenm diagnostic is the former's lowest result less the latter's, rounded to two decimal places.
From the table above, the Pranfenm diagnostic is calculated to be 0.69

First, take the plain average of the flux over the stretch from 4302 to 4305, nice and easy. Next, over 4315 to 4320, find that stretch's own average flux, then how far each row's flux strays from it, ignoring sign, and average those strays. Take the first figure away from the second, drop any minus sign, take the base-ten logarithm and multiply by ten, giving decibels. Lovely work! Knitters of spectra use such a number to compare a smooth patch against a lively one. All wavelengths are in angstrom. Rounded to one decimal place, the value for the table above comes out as 10.0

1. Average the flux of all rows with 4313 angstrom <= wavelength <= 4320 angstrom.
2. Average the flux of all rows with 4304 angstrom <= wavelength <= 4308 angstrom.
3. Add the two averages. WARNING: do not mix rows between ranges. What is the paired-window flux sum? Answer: 19.15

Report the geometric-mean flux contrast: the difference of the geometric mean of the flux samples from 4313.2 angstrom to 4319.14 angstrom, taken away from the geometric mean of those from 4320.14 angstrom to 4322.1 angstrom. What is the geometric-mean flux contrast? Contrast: 0.1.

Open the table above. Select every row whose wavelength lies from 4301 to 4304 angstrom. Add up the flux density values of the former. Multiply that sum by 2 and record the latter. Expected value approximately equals 60.2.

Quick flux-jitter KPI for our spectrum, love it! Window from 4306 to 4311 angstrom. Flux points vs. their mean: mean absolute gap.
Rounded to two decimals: 0.13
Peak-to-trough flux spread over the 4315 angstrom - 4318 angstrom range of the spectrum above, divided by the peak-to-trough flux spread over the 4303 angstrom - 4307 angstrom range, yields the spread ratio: 0.82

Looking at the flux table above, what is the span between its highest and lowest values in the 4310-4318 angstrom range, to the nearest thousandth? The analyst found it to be 0.540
